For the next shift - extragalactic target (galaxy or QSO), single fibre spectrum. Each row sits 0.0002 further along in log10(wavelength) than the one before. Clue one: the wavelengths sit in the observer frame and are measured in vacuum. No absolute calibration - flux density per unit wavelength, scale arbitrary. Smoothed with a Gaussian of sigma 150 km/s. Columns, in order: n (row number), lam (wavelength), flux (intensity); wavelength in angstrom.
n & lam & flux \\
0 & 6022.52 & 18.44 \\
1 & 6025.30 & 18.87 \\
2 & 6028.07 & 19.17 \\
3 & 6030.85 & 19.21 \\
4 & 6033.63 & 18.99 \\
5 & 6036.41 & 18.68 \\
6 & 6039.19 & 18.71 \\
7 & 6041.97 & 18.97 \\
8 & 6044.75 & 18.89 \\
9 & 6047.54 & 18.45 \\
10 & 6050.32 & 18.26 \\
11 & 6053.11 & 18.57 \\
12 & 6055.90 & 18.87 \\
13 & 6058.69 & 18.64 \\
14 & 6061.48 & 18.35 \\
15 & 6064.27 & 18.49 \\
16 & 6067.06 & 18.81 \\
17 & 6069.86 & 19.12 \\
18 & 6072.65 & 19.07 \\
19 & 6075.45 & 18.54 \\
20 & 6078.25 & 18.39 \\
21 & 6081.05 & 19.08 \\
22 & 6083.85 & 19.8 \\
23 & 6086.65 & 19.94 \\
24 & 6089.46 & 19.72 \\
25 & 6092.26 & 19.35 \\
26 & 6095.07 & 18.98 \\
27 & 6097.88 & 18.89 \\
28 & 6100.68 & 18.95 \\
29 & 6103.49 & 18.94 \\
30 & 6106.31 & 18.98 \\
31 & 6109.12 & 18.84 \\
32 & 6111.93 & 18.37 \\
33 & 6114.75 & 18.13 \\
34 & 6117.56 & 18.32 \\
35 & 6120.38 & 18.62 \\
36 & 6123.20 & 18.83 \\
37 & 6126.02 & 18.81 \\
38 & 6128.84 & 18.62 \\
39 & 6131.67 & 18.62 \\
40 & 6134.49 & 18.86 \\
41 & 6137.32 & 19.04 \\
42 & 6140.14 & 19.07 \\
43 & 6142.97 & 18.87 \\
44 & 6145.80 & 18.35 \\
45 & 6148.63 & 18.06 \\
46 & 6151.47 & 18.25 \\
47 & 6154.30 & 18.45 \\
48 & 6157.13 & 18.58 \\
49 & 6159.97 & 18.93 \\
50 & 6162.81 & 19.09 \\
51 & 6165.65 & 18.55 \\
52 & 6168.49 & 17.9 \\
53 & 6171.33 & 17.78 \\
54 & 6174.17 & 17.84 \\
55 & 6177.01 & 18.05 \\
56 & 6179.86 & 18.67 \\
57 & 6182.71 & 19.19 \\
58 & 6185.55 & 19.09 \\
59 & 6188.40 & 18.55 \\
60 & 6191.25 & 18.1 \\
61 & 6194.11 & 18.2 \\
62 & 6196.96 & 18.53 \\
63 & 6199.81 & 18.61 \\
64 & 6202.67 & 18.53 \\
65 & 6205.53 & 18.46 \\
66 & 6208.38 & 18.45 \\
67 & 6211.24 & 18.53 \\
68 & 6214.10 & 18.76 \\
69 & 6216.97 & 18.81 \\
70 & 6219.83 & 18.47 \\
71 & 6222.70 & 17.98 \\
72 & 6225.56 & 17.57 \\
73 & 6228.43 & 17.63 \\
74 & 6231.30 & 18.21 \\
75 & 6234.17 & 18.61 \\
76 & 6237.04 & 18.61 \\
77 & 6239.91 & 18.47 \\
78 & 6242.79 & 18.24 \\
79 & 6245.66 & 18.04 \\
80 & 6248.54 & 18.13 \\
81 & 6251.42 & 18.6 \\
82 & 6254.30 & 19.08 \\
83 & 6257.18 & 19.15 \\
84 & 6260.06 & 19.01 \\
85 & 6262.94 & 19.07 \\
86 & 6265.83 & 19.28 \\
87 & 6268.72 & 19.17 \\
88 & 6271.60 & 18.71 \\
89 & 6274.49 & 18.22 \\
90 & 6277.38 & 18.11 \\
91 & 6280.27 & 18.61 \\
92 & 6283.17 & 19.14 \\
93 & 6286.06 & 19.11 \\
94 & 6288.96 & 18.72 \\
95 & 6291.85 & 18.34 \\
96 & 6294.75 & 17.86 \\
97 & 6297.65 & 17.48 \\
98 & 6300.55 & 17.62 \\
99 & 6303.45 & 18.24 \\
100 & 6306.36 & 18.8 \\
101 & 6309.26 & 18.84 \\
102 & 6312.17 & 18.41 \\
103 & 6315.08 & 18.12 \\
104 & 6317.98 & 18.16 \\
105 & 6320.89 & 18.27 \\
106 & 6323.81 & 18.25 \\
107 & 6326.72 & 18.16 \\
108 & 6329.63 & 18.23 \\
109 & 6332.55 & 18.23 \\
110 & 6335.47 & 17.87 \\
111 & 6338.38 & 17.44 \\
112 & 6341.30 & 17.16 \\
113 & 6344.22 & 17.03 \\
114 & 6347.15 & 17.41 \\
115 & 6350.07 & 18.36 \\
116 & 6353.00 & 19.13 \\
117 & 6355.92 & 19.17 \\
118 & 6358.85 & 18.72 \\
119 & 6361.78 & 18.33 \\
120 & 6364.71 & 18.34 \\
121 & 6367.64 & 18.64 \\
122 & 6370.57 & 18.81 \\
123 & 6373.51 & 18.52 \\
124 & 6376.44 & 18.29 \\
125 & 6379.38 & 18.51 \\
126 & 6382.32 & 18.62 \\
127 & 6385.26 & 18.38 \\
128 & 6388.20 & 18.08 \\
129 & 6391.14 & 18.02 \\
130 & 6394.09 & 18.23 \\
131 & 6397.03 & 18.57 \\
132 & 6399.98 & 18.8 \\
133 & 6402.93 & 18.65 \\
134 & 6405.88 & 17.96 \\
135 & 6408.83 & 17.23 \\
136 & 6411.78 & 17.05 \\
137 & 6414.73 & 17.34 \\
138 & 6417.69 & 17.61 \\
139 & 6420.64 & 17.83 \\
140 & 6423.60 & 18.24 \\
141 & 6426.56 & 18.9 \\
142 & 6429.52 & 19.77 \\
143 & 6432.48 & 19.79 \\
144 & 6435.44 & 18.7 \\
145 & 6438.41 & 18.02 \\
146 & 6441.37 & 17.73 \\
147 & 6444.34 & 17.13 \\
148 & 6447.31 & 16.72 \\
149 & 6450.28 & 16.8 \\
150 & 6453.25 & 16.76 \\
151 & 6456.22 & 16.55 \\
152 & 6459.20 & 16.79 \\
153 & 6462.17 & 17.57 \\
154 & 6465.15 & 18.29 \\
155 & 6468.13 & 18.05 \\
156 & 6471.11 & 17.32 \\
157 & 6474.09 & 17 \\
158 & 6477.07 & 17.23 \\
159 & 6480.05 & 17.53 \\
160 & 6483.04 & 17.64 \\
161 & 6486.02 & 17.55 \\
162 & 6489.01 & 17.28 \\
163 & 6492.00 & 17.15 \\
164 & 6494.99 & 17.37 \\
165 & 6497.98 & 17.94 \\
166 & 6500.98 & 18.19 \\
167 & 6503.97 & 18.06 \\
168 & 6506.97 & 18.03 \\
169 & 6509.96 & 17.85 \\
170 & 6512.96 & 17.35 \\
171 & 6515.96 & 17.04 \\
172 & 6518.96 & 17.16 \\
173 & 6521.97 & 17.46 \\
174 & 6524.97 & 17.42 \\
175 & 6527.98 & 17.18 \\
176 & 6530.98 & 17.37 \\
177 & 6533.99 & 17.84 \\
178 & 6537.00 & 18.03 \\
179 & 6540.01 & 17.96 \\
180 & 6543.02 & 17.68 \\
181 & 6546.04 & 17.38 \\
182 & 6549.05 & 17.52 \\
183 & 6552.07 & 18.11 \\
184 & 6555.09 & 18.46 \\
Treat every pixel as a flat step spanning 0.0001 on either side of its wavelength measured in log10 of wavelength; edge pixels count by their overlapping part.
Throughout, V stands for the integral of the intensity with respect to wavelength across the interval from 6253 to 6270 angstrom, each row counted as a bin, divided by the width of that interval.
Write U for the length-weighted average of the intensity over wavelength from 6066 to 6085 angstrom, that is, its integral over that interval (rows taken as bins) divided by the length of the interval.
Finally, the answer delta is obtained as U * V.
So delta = 363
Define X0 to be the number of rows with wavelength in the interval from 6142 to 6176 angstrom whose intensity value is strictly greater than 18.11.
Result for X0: 8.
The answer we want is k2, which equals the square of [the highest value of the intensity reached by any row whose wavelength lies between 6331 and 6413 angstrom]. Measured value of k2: 367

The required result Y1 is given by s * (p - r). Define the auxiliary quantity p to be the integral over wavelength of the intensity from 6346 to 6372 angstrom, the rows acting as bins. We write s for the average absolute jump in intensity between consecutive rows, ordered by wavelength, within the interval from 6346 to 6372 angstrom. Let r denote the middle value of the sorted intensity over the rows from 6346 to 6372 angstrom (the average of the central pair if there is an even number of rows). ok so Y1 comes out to 179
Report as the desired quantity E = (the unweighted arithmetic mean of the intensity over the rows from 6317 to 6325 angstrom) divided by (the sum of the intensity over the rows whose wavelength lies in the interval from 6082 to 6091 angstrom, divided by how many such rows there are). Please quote 0.92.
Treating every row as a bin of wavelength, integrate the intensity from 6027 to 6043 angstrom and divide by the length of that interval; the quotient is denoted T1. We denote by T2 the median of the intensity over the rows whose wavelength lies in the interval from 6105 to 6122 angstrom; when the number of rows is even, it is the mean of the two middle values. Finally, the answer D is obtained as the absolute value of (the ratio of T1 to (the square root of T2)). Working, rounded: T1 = 18.9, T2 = 18.5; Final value 4.41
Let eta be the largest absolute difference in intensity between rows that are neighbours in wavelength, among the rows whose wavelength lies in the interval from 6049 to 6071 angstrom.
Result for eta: 0.3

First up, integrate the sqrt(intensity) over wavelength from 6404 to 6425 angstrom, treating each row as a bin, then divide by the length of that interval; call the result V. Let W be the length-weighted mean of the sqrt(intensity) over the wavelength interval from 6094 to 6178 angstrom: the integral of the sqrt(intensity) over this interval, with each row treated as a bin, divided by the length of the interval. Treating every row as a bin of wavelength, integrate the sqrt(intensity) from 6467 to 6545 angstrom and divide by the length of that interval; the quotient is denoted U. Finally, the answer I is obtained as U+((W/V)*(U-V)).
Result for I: 4.18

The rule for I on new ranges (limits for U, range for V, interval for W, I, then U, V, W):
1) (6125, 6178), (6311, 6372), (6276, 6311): 4.34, 4.30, 4.27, 4.29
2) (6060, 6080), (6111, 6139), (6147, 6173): 4.33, 4.32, 4.32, 4.29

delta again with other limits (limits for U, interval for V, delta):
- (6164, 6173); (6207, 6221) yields 337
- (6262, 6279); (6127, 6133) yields 349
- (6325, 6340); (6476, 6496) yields 313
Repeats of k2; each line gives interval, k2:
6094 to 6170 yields 364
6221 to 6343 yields 372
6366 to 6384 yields 354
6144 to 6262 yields 368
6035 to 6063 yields 360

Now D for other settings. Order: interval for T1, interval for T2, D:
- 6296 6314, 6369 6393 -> 4.24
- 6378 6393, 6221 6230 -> 4.36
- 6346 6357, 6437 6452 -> 4.48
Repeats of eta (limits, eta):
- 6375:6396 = 0.3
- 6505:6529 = 0.5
